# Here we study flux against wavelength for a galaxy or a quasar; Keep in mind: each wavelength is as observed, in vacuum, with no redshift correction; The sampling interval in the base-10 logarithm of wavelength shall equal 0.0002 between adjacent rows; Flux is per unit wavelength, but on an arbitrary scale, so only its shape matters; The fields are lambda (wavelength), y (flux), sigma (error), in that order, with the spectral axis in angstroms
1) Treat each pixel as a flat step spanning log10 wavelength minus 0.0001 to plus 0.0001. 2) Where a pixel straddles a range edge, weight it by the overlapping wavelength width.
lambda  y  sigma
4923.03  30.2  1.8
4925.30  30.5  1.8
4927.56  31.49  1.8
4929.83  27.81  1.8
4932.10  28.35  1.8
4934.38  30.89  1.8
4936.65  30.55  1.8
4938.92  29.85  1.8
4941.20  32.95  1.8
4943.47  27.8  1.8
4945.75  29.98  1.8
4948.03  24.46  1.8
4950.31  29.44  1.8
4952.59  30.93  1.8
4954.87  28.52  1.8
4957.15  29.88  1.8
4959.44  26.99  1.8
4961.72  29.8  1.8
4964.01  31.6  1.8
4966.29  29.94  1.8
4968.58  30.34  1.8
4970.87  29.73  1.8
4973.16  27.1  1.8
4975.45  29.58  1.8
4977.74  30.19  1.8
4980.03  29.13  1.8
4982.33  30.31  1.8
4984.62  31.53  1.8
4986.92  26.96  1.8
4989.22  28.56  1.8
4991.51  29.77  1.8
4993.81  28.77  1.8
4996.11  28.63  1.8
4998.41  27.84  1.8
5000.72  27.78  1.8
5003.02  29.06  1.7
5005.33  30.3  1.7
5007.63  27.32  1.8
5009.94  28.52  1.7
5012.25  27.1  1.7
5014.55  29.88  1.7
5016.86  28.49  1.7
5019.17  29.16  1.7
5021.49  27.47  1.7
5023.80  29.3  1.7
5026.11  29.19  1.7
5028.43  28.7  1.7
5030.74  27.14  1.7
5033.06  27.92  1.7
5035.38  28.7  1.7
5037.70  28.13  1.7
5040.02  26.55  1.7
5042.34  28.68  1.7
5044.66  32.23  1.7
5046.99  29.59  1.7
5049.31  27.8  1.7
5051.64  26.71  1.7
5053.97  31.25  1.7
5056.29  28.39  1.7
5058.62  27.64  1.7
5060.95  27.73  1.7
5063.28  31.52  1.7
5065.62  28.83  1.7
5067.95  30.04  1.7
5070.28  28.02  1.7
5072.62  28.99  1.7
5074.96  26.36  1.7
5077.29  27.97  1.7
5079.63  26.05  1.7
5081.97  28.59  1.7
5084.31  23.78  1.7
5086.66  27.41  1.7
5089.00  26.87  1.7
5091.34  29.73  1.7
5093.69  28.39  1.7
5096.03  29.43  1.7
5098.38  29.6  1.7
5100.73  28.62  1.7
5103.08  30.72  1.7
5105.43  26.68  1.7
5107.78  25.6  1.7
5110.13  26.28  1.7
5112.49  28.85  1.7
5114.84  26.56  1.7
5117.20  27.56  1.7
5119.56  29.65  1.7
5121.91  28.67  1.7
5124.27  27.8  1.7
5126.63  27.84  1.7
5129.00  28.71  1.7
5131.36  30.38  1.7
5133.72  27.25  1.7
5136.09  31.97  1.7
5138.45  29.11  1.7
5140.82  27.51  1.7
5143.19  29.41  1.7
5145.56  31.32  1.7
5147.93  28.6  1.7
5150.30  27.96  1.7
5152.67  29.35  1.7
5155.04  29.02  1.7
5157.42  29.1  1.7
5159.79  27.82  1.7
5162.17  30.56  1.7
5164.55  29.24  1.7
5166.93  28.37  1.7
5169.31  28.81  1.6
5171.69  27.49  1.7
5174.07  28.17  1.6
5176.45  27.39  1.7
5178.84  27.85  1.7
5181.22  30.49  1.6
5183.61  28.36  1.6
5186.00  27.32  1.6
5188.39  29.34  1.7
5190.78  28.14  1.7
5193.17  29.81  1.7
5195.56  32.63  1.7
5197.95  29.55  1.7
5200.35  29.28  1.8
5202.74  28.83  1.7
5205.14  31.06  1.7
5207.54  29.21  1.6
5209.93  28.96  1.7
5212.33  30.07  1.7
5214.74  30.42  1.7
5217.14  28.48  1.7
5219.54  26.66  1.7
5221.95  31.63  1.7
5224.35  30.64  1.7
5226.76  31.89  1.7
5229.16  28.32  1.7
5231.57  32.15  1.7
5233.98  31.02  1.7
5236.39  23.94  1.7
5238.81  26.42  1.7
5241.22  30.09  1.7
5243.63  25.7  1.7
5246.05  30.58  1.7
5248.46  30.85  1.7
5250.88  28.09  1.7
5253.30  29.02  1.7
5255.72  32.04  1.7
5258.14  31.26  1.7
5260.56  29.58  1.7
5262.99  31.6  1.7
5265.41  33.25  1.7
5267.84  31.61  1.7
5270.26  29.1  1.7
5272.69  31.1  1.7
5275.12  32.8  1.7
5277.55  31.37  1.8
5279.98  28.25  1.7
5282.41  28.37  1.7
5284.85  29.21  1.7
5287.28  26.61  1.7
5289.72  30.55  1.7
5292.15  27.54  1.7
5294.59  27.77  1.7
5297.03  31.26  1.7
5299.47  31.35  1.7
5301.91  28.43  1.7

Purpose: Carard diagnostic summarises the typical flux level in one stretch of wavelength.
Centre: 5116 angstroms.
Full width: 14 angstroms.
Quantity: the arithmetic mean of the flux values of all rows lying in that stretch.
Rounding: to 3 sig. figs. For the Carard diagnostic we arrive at 27.9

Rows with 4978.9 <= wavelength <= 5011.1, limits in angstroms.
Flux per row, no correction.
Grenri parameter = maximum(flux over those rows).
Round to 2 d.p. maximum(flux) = 31.53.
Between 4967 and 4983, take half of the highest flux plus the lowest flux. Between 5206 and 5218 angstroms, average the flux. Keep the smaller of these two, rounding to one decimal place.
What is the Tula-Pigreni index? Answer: 28.7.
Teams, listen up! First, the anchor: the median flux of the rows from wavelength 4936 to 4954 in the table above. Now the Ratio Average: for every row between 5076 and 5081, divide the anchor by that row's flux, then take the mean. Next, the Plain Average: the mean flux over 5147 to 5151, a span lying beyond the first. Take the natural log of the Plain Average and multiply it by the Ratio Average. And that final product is 3.71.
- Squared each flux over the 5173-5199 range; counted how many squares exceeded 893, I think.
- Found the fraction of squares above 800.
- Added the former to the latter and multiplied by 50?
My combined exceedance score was 127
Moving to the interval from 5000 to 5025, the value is 82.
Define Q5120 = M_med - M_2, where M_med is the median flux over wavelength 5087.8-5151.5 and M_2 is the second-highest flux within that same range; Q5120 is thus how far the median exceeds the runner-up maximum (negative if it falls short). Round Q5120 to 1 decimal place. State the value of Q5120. -2.7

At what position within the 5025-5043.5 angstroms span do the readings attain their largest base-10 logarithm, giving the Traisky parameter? 5026.11 angstroms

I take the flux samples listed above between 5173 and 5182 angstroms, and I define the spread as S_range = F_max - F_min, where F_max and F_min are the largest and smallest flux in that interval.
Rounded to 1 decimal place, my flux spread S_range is 3.1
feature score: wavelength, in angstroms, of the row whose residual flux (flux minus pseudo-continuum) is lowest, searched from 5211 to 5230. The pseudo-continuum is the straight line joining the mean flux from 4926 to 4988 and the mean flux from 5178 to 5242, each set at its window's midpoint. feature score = 5219.54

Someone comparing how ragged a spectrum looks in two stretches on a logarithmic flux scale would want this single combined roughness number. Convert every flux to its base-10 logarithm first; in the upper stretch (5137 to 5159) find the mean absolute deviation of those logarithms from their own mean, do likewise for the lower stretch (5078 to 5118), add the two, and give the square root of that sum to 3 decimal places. 0.182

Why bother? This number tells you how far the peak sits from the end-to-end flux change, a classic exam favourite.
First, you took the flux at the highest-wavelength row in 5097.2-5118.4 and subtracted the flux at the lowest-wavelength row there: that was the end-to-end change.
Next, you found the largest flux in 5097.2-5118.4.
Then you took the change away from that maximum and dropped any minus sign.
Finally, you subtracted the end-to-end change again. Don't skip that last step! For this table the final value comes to 34.8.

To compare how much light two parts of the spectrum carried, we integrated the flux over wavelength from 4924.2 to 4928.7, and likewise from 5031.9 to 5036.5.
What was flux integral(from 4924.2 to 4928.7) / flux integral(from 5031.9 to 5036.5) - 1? 0.07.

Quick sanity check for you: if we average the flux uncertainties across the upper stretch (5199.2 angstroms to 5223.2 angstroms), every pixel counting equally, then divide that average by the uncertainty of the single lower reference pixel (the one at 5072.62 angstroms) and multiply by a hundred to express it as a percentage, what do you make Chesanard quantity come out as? 100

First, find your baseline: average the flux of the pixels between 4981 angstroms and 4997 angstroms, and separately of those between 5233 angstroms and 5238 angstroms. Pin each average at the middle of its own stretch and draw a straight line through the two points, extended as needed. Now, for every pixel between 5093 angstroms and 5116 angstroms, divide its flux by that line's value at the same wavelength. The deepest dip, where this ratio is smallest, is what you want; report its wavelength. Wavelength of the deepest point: 5107.78 angstroms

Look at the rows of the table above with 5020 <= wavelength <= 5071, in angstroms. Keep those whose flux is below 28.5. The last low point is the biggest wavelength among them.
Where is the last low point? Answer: 5070.28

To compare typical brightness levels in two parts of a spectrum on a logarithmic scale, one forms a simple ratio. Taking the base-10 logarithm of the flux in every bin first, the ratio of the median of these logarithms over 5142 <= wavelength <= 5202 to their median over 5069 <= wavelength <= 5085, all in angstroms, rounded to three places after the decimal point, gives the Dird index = 1.011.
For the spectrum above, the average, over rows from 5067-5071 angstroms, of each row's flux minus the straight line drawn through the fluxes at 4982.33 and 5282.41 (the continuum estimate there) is -0.7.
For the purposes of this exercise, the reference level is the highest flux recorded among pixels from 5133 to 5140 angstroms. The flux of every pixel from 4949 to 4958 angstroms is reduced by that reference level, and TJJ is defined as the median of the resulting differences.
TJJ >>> -2.3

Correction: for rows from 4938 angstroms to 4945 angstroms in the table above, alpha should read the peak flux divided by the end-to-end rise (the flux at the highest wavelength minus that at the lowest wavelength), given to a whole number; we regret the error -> -16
